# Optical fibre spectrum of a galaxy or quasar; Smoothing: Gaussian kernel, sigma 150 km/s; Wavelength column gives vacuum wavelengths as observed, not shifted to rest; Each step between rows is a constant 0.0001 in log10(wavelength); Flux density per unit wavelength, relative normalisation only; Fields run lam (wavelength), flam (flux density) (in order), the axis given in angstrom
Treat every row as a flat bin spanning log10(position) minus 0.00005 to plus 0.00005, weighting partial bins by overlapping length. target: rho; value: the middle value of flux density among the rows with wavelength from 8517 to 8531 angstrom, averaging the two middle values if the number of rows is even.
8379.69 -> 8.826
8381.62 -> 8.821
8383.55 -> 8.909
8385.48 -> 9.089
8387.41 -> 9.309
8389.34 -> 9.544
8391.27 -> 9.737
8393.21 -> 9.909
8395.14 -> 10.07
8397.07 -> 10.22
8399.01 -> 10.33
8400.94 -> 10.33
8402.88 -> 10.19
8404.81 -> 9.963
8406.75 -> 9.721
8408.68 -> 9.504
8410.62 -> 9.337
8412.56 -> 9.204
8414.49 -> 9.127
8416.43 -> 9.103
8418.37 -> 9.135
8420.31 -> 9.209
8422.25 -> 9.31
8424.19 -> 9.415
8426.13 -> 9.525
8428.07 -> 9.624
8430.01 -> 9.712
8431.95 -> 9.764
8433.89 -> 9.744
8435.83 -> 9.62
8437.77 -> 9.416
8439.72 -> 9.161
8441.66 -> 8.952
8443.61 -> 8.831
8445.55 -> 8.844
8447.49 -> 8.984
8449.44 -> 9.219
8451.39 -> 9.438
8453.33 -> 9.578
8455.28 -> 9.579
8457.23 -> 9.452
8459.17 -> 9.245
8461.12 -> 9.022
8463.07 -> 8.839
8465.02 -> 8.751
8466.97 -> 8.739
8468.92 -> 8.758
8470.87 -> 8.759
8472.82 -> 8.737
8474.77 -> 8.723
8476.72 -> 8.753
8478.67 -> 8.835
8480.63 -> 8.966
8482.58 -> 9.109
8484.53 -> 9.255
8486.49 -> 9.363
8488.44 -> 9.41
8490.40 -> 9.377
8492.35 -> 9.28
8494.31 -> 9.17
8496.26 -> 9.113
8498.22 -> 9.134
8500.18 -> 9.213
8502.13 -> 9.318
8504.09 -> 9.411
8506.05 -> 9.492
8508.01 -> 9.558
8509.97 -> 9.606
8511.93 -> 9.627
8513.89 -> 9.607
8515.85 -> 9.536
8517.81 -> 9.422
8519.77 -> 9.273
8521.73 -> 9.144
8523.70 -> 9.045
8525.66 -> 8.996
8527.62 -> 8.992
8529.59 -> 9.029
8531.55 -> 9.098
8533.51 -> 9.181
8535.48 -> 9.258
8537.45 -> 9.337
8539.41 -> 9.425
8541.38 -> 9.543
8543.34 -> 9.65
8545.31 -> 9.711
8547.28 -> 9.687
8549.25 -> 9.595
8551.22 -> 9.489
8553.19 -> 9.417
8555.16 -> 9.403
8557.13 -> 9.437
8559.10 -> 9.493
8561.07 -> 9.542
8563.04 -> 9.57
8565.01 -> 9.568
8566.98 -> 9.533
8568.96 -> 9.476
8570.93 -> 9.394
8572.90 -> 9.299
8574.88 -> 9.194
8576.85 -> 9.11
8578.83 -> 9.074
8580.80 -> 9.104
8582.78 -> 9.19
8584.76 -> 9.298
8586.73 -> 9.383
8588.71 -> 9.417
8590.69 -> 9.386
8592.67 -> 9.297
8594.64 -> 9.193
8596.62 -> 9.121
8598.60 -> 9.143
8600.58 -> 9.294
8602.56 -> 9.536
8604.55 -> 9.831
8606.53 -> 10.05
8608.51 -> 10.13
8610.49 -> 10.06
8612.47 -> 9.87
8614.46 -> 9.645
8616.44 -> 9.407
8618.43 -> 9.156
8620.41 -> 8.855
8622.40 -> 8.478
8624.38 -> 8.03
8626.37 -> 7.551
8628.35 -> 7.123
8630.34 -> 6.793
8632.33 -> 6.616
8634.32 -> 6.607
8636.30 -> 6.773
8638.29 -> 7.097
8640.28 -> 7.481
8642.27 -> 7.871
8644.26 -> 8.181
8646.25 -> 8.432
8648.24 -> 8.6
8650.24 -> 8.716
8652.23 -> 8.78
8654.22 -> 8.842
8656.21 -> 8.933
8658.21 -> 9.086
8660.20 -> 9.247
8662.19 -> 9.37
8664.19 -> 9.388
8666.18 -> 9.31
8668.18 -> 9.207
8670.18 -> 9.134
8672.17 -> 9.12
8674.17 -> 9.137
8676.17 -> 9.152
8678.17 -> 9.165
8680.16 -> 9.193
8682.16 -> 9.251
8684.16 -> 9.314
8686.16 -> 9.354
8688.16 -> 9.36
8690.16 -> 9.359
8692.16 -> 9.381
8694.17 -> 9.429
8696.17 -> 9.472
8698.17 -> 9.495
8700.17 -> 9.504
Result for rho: 9.0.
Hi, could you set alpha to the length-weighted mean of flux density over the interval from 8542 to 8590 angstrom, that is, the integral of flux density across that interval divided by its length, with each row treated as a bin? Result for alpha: 9.42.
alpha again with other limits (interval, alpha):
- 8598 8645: 8.48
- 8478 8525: 9.30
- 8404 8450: 9.35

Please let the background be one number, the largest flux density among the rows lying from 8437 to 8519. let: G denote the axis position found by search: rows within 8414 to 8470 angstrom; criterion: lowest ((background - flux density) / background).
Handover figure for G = 8431.95 angstrom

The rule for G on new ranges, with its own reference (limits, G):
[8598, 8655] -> 8608.51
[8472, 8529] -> 8511.93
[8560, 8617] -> 8608.51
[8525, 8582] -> 8545.31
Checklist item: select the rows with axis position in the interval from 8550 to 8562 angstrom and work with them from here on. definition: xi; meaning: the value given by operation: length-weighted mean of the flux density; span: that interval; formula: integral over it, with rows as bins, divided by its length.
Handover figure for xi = 9.47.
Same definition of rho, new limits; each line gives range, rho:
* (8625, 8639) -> 6.8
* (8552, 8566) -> 9.5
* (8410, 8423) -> 9.2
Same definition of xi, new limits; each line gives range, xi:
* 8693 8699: 9.46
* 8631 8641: 6.90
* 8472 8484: 8.87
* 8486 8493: 9.37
